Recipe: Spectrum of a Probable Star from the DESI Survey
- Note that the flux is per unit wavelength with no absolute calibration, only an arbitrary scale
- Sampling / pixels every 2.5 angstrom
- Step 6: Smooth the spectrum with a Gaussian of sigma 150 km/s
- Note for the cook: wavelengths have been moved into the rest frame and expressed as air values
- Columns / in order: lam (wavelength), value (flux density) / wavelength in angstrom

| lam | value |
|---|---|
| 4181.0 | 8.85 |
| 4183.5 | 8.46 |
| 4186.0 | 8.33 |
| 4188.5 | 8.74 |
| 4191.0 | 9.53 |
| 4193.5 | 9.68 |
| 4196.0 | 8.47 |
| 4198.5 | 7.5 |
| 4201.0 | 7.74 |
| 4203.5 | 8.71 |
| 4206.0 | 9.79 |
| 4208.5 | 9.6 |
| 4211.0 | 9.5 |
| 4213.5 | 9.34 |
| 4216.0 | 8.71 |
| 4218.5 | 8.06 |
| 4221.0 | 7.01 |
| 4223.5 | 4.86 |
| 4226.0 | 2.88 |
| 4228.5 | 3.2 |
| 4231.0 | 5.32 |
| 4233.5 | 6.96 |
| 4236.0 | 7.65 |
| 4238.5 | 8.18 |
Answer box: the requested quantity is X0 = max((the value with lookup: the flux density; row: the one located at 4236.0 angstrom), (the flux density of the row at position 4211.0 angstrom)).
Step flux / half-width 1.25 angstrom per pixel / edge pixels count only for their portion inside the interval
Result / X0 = 9.5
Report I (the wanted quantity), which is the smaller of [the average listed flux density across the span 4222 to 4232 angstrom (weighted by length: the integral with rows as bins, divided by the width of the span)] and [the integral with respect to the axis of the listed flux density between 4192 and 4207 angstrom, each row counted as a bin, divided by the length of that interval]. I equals 4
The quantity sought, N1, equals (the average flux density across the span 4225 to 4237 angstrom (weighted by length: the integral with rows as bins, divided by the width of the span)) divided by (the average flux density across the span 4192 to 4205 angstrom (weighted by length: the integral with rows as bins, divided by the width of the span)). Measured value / 0.61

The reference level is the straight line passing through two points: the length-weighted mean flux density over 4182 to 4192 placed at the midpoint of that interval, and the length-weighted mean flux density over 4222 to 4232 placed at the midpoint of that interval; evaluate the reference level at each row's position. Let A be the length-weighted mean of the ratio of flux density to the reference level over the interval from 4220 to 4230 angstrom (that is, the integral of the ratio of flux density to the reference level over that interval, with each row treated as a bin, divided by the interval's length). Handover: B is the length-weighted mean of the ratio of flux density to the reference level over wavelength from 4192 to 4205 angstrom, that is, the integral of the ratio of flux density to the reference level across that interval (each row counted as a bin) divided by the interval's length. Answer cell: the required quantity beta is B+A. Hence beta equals 2.2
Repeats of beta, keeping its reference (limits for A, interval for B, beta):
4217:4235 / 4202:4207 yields 2.7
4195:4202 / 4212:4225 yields 2.5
